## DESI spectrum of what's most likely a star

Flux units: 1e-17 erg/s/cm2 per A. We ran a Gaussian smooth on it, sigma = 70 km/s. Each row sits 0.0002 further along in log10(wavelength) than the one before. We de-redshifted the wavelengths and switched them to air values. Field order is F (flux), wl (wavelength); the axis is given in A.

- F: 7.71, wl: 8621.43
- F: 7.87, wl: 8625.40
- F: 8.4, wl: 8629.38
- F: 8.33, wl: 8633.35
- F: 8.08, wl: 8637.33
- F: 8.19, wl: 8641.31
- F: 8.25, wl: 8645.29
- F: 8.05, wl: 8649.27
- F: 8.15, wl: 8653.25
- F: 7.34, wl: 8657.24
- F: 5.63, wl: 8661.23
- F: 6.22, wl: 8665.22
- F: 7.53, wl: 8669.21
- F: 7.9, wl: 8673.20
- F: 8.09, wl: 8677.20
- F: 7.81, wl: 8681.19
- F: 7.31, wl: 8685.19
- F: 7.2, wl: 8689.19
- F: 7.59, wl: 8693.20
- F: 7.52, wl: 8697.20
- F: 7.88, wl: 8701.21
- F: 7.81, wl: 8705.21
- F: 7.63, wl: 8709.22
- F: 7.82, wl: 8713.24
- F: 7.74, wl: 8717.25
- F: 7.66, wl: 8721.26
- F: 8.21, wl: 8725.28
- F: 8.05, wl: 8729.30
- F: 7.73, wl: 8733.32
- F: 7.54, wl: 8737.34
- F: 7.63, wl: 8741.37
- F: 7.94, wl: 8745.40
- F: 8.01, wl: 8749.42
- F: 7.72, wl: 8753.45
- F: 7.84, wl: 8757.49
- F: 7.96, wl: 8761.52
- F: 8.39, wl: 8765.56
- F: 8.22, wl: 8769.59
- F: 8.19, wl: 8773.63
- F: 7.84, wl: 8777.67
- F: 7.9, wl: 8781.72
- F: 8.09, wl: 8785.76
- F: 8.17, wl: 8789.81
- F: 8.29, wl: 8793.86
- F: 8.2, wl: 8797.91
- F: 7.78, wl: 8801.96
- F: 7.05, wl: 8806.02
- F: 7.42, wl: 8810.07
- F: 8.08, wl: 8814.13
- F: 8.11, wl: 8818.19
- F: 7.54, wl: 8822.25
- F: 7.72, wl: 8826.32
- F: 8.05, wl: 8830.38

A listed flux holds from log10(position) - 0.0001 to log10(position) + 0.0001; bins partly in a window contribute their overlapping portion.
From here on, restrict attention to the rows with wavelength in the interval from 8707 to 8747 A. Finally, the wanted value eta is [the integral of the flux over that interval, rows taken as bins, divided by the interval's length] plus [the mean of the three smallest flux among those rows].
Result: 15.4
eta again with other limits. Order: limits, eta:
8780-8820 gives 15.3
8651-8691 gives 13.7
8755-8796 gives 15.9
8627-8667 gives 14.1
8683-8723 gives 15.0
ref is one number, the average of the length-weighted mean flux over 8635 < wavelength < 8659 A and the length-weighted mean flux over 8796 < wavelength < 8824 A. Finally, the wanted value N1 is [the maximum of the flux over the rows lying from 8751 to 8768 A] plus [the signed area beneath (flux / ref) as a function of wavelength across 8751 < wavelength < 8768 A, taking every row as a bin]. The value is 25.6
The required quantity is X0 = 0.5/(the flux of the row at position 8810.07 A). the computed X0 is 0.0674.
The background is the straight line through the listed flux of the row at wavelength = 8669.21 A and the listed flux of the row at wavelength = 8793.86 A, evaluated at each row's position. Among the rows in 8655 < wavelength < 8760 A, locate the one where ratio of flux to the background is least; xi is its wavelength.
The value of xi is 8661.23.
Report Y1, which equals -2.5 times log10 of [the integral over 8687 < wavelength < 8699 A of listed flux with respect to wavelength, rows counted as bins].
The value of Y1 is -4.88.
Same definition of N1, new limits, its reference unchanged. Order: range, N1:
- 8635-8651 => 24.8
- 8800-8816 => 23.5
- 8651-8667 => 22.1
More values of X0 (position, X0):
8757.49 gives 0.0638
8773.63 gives 0.0611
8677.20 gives 0.0618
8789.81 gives 0.0612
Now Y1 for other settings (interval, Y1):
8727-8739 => -4.93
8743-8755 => -4.94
